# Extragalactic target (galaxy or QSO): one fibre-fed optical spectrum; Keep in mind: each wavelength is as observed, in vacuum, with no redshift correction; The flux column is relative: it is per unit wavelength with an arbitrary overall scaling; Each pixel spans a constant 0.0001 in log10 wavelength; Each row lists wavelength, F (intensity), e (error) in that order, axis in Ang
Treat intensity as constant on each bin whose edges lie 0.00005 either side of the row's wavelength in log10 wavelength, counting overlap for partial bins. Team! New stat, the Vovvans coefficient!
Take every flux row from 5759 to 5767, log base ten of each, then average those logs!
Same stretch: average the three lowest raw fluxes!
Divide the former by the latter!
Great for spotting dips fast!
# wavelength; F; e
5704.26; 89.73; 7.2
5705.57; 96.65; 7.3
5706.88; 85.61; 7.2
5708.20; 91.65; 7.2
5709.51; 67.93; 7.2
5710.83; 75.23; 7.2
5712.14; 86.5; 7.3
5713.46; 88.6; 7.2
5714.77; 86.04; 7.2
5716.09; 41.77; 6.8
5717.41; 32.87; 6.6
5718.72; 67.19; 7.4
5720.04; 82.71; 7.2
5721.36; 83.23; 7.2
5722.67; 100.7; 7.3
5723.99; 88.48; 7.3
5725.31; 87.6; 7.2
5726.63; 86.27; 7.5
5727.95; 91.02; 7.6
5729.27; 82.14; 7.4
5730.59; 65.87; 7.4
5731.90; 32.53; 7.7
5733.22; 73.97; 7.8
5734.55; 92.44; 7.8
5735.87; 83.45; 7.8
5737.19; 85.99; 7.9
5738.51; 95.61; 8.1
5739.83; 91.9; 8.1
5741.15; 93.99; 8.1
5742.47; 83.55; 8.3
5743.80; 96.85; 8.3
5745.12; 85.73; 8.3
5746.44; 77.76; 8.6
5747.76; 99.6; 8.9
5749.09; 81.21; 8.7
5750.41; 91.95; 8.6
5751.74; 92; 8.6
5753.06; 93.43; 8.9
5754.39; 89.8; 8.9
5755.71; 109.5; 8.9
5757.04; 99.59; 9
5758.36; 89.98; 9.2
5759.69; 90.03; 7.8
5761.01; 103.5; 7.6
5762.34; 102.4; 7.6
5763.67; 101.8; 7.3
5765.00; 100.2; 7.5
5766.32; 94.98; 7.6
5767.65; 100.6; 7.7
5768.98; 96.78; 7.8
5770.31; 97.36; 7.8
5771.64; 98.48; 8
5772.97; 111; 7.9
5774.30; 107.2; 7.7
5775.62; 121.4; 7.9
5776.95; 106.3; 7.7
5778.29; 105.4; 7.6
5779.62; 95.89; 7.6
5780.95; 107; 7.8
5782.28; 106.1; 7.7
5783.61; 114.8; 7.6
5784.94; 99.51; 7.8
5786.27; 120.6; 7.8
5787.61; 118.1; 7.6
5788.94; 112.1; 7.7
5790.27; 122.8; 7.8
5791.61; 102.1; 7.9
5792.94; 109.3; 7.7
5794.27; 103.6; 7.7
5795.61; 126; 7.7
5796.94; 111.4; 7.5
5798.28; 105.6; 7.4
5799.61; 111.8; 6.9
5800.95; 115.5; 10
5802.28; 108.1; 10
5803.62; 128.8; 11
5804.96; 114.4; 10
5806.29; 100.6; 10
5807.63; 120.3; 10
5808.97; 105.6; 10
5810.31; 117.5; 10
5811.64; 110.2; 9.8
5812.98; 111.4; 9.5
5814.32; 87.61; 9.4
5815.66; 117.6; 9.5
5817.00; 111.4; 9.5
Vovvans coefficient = 0.0210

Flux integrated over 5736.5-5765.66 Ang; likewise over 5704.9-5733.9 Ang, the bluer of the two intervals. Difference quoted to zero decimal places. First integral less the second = 492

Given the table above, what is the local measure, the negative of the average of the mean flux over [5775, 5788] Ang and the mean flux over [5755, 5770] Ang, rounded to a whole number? -104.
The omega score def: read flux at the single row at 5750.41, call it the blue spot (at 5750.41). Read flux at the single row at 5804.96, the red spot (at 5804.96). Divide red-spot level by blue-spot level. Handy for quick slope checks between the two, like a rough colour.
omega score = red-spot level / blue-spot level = 1.2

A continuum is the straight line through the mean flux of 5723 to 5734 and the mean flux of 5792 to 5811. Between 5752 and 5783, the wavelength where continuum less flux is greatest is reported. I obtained 5779.62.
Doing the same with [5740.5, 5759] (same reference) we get 5746.44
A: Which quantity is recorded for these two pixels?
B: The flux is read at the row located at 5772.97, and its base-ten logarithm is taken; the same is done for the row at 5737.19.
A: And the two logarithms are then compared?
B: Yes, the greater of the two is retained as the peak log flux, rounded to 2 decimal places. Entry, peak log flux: 2.05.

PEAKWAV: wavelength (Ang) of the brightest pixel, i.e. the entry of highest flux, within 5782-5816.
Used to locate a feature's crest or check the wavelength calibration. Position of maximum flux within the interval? 5803.62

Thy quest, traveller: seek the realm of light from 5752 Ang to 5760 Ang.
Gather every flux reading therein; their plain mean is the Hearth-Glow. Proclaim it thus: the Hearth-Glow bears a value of 95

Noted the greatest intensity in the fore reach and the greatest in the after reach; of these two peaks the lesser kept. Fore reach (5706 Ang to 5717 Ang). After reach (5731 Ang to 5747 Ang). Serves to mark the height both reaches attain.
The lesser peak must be 92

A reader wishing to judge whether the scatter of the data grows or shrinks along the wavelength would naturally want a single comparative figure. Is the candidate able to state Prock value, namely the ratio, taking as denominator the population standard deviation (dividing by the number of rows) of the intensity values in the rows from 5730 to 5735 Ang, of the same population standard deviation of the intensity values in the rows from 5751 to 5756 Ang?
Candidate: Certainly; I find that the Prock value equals 0.4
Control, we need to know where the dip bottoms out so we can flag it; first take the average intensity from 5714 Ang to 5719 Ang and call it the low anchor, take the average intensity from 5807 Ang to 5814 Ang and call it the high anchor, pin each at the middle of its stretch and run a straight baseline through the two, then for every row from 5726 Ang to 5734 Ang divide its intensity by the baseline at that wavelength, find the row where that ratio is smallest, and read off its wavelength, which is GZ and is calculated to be 5731.90 Ang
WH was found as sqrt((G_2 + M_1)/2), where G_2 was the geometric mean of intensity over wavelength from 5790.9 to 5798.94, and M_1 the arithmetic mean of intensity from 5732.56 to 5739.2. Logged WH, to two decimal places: 9.89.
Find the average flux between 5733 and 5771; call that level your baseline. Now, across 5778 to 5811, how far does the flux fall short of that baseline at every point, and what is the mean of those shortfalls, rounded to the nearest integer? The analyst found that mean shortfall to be -18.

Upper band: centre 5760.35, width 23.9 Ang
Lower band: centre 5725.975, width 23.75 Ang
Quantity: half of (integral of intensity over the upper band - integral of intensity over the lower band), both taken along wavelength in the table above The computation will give 250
